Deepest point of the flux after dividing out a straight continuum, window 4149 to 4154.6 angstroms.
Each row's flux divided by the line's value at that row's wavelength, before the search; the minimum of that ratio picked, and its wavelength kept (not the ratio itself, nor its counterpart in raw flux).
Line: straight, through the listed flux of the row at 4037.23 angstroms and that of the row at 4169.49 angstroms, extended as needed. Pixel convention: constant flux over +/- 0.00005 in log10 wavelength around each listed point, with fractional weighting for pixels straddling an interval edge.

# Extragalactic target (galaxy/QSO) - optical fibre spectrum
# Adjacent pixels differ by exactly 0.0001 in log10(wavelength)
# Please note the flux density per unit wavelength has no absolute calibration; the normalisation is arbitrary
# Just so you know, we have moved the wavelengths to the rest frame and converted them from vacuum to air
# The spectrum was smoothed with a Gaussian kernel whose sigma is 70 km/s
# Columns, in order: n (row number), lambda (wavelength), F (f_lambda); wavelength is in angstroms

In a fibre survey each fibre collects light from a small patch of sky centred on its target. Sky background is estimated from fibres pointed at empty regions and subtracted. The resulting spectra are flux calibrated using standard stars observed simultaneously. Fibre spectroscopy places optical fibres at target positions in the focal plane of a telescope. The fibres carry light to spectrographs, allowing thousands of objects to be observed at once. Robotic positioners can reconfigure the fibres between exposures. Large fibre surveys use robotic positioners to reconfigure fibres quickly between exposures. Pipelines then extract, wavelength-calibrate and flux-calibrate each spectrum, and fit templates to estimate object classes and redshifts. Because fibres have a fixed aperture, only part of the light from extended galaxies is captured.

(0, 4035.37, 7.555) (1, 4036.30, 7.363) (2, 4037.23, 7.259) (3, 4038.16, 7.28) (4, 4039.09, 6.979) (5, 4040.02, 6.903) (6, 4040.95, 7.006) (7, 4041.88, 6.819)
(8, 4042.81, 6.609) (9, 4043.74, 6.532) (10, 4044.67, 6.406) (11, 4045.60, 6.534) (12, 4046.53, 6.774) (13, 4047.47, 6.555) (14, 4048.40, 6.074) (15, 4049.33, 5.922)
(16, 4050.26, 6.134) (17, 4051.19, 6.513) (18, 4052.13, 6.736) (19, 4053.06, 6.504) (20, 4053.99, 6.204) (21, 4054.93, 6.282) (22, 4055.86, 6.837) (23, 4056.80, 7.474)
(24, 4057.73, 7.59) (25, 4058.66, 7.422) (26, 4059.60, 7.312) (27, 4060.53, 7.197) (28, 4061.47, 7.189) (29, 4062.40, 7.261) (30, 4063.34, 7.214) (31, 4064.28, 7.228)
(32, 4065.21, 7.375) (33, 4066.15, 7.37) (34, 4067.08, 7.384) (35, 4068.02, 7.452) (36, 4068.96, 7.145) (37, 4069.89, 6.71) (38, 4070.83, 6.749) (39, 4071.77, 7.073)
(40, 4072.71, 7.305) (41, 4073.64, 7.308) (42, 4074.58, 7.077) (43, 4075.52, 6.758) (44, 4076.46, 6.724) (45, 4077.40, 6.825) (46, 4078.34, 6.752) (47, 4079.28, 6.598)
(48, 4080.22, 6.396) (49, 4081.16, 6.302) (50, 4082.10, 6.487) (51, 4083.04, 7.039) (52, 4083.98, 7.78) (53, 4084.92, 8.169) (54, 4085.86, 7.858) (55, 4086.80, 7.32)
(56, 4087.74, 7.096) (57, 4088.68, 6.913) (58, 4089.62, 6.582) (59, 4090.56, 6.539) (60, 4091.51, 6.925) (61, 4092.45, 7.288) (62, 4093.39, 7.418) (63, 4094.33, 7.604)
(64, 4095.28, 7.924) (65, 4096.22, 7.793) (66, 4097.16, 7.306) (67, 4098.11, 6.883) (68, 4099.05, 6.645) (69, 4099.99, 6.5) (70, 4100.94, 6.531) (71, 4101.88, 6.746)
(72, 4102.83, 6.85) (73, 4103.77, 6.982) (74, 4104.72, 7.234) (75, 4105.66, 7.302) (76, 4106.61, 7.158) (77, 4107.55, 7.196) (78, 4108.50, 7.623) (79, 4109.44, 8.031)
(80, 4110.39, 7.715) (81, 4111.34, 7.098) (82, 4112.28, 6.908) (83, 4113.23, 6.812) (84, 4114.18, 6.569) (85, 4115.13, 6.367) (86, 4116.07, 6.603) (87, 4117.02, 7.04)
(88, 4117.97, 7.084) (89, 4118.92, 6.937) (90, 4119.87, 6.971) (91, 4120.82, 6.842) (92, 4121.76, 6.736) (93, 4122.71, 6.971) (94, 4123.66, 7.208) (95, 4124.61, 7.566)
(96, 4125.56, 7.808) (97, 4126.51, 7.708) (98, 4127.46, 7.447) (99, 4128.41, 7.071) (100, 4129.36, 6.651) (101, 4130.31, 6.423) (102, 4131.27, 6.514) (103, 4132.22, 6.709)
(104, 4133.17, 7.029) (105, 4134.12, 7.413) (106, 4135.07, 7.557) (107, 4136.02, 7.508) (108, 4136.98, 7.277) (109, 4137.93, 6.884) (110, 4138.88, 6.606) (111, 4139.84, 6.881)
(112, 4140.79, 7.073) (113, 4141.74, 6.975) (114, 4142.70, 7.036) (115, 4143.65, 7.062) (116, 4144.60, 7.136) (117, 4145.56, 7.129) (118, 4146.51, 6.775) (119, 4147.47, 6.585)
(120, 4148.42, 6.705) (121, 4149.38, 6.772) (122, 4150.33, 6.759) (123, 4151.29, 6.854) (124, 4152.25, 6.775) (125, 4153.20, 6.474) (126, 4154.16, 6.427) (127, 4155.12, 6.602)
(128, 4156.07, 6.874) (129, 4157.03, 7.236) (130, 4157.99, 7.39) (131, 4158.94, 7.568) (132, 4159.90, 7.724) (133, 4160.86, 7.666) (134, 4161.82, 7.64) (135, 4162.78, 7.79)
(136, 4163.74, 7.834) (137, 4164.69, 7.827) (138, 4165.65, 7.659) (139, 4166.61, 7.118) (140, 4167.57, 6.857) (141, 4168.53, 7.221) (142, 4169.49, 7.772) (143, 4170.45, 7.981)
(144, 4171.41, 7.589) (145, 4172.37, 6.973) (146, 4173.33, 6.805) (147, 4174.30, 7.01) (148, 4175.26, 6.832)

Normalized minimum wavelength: 4154.16 angstroms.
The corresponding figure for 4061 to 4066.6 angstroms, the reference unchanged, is 4061.47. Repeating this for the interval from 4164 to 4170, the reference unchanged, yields 4167.57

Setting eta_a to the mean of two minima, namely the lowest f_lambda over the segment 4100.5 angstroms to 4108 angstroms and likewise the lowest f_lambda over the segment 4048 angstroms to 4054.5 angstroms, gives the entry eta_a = 6.23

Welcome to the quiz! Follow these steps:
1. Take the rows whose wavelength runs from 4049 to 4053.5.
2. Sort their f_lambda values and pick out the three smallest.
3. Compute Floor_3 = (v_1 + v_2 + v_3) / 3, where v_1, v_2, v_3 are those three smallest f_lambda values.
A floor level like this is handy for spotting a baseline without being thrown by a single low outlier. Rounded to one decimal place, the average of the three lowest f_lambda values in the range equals 6.2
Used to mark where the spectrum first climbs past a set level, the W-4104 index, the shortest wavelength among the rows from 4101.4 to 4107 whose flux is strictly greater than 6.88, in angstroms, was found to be 4103.77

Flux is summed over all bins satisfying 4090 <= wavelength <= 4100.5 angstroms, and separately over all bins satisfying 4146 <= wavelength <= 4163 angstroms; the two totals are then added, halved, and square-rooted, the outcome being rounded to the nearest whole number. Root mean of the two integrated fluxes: 10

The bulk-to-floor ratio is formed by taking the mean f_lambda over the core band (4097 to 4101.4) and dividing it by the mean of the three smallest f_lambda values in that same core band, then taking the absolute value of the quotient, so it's 1.03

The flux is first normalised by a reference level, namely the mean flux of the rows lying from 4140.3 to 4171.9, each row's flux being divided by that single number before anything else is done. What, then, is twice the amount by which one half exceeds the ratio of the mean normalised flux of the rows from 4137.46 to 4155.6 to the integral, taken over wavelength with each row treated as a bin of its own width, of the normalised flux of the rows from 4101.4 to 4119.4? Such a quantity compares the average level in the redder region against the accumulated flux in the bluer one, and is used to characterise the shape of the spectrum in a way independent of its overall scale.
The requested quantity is 0.893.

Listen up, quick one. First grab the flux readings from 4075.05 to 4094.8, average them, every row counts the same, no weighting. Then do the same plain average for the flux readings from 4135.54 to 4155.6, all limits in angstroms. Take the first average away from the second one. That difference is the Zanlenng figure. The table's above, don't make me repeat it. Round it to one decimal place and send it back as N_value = -0.1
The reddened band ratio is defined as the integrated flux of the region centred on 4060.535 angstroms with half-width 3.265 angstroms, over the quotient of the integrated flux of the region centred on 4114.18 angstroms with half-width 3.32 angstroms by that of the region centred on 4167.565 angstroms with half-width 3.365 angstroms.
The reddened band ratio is 53.6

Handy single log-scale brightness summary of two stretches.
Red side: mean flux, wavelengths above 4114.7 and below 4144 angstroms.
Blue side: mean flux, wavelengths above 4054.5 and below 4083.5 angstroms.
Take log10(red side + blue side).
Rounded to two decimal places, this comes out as 1.15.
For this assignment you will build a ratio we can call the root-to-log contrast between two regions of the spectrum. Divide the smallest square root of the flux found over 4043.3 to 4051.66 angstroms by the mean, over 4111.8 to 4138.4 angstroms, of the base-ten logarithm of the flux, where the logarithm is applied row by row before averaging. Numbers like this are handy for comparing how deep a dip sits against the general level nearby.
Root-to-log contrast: 2.88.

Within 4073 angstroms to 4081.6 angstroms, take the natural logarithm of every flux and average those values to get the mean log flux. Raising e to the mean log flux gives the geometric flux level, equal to 6.74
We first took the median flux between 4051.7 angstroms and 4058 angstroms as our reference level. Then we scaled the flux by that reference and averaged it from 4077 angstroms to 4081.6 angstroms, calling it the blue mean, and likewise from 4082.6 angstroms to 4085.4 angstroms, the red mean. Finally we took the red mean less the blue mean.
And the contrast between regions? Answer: 0.16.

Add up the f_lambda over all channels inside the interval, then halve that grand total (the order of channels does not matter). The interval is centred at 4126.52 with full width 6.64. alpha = 25.7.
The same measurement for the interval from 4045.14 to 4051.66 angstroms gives 22.3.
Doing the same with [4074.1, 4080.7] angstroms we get 23.6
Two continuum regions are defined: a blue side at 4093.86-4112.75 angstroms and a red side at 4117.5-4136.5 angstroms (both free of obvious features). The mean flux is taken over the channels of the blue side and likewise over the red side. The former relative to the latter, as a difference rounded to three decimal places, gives 0.094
